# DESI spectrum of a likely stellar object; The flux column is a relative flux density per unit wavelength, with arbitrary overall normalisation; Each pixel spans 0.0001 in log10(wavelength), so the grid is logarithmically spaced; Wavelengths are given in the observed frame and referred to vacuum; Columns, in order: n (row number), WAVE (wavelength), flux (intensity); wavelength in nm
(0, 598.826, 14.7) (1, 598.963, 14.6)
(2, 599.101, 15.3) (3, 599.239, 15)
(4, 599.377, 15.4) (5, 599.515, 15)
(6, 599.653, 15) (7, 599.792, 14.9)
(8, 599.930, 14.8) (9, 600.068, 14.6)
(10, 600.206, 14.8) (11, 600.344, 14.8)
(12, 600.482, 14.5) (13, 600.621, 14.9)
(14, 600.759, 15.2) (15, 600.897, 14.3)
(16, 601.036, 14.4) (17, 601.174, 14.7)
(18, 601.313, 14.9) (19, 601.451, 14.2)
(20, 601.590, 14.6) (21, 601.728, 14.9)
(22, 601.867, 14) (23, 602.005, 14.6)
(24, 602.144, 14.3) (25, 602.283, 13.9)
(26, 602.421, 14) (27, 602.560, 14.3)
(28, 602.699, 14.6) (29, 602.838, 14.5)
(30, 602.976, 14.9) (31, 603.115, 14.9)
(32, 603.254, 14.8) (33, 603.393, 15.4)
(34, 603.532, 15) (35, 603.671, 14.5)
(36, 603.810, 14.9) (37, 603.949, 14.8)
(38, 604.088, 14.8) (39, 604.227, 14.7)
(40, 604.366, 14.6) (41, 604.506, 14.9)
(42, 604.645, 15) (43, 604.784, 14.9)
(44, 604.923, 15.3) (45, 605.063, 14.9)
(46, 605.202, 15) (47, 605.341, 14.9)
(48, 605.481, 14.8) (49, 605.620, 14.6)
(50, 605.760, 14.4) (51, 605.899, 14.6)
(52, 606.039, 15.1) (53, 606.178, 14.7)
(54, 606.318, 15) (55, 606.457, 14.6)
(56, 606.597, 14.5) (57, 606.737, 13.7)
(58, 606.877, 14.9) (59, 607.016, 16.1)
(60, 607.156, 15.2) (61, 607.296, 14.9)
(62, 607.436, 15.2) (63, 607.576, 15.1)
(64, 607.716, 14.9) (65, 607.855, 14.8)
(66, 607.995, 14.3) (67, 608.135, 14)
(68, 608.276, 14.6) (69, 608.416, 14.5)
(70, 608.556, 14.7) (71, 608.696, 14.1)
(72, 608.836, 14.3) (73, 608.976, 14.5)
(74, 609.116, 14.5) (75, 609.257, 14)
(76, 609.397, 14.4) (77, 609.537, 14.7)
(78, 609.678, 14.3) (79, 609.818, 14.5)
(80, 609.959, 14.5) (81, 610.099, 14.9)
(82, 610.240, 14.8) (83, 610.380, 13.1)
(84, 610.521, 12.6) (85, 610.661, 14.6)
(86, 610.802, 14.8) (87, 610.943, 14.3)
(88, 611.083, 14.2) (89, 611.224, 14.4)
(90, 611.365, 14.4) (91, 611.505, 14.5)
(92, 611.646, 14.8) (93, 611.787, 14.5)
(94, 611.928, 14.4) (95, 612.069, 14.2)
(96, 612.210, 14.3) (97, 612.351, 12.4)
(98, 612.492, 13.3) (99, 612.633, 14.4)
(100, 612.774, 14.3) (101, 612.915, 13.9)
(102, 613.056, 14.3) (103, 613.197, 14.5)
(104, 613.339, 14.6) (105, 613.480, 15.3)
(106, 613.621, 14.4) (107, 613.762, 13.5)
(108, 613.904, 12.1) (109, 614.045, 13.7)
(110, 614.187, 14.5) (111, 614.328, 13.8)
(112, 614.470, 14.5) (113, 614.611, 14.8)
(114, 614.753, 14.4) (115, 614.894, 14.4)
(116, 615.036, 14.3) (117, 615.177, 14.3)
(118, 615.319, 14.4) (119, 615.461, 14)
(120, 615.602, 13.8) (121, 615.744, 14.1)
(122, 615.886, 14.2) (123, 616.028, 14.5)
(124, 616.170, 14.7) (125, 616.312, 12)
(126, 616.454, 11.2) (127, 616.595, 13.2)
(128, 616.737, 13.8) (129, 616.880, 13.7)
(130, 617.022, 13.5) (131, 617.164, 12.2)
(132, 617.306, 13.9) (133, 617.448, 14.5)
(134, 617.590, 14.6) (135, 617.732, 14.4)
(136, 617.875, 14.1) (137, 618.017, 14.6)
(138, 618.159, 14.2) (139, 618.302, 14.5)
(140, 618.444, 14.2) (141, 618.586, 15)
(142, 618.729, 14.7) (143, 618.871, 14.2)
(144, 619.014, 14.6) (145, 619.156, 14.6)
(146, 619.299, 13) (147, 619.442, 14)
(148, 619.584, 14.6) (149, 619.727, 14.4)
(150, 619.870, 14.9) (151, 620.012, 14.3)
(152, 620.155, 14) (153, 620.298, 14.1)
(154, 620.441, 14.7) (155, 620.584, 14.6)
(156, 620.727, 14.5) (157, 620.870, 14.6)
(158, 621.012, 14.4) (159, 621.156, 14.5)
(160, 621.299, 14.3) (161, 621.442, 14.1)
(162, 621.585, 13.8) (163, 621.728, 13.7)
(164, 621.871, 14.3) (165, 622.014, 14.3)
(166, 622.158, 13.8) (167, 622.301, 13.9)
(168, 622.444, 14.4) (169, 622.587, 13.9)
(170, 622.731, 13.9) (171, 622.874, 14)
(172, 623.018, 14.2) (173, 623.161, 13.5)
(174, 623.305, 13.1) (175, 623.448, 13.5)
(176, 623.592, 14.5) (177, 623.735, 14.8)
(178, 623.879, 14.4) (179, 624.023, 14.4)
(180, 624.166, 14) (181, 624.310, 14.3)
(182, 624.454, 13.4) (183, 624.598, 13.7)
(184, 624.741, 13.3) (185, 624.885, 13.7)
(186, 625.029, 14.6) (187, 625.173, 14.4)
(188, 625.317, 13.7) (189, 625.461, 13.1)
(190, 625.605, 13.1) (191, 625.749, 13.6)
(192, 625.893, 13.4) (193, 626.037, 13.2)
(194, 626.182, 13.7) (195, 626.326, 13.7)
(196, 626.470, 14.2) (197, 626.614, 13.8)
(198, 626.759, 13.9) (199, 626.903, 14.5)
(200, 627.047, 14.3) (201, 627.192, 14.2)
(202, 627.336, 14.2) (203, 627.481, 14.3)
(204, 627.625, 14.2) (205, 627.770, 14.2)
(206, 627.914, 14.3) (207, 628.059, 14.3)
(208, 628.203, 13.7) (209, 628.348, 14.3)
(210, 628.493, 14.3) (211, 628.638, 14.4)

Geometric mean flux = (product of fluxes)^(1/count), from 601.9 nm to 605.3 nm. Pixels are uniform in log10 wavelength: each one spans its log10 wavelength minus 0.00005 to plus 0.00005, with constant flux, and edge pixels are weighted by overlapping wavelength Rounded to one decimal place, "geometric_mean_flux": 14.7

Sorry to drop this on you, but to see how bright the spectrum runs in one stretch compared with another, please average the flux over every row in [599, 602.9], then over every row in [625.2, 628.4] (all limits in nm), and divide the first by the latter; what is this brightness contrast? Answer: 1.05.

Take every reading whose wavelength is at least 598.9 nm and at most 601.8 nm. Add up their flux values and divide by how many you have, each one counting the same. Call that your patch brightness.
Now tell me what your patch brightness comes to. 14.80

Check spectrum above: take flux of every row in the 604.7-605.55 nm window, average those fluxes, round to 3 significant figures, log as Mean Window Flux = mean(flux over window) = 15.0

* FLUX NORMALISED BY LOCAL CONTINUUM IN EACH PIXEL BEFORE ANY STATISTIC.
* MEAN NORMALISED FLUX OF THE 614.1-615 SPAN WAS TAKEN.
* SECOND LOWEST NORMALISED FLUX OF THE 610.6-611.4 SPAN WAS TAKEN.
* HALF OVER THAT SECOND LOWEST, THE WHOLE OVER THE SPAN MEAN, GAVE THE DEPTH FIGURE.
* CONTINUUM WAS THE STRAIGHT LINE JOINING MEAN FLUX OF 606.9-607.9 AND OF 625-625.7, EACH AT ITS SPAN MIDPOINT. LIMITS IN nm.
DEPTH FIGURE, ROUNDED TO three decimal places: 0.529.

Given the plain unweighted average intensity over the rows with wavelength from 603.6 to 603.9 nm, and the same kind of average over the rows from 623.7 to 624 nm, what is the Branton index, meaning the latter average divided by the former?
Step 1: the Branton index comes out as 0.99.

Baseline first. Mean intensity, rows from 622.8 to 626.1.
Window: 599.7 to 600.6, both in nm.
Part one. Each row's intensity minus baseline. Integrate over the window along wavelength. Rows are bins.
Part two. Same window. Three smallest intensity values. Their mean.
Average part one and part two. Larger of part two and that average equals 14.6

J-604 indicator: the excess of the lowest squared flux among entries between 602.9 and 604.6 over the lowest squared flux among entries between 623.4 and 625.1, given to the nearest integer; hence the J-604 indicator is 33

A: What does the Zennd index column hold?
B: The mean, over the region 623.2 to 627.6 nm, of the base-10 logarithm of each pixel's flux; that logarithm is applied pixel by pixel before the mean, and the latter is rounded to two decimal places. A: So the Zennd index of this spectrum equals 1.14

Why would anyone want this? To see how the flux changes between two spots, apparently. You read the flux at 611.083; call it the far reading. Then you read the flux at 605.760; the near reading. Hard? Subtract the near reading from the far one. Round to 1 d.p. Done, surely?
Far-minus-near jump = -0.2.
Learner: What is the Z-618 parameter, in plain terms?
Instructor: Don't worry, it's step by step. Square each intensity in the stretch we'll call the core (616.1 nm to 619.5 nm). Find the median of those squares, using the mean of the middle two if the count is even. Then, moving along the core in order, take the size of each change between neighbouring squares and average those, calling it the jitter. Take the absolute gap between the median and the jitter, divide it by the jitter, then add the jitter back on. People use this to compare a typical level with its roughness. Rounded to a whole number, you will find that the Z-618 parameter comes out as 29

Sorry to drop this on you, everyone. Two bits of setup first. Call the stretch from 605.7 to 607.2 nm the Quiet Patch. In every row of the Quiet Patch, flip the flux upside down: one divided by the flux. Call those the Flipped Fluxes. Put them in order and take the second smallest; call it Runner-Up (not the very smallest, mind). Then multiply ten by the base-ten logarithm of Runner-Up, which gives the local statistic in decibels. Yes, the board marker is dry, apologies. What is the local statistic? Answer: -11.8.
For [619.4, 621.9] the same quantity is -11.7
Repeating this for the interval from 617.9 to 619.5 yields -11.7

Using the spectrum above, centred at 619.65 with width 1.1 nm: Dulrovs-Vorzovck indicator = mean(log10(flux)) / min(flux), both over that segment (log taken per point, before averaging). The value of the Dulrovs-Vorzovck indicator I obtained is 0.0887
